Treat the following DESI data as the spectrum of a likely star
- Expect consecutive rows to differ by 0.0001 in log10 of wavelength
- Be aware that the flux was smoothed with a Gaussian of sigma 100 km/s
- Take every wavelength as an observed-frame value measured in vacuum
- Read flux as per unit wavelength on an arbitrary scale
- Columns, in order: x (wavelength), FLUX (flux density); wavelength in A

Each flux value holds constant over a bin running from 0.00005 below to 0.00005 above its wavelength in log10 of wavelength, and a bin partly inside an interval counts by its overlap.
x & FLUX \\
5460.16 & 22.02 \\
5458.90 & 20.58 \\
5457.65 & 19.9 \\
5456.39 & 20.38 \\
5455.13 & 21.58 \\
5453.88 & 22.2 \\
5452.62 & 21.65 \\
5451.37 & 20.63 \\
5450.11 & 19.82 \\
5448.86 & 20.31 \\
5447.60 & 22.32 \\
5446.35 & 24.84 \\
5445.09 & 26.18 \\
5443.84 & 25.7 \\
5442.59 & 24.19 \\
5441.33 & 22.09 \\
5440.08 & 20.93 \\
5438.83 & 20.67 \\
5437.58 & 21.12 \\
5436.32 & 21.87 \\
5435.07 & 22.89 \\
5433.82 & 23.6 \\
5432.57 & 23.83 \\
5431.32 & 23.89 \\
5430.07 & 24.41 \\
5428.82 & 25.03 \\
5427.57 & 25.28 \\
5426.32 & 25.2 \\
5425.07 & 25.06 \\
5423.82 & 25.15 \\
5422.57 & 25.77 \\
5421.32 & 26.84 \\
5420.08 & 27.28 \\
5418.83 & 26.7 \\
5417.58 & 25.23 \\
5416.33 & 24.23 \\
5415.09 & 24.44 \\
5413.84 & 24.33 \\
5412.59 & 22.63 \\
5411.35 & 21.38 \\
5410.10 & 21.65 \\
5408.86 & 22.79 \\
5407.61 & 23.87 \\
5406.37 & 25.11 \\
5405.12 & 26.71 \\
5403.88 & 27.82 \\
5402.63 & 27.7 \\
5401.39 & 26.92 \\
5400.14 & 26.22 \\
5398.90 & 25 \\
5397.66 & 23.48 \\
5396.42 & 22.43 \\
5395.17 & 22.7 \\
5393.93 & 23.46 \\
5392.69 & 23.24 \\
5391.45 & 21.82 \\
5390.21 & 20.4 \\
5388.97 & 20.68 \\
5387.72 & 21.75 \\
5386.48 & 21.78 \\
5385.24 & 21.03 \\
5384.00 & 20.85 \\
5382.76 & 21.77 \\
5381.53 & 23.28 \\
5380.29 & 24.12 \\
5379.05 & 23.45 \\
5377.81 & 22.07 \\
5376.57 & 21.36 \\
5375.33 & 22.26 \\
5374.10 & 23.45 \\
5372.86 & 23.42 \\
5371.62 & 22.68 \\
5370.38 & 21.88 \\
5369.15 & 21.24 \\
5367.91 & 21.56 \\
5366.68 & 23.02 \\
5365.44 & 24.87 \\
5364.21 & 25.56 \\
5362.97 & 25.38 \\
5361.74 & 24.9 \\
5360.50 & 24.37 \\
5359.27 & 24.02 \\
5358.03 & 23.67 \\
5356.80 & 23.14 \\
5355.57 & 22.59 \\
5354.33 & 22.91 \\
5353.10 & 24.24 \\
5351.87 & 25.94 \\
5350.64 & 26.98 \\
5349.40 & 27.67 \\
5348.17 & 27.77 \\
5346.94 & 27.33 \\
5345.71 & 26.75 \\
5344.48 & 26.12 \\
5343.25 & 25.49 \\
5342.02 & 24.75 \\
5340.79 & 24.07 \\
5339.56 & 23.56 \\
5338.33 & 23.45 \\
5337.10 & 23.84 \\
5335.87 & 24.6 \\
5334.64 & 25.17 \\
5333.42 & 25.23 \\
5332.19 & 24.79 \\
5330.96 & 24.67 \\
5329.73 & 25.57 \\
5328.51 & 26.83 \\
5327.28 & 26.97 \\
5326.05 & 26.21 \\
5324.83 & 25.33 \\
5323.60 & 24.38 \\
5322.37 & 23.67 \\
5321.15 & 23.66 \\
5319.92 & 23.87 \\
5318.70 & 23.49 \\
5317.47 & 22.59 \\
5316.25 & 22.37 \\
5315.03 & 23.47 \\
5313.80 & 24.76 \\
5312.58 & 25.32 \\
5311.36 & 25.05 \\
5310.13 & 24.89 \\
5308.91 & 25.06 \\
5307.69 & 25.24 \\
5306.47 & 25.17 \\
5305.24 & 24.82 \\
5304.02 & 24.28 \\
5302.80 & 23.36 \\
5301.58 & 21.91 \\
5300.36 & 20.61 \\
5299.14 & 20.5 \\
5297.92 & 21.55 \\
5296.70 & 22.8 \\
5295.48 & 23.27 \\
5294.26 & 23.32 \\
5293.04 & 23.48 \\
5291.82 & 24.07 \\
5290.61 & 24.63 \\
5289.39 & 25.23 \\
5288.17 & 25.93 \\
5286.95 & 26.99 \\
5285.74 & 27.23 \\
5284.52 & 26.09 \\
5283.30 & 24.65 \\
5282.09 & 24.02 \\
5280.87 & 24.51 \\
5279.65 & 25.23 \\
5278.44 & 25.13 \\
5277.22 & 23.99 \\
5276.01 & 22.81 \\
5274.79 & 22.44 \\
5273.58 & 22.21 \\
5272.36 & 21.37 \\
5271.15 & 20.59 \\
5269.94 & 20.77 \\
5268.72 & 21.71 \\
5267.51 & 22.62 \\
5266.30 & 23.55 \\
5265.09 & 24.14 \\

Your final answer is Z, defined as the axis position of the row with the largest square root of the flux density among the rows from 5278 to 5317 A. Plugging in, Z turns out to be 5285.74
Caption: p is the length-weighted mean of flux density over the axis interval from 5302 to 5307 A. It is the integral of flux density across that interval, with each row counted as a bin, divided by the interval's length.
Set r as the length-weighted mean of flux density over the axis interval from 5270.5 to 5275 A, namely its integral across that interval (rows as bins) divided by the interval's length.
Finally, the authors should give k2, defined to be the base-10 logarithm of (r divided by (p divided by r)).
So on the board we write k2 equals 1.28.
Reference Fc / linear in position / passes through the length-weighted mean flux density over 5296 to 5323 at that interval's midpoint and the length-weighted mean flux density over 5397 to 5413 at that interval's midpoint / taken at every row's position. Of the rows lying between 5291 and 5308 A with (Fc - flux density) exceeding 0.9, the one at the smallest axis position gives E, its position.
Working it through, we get 5297.92 A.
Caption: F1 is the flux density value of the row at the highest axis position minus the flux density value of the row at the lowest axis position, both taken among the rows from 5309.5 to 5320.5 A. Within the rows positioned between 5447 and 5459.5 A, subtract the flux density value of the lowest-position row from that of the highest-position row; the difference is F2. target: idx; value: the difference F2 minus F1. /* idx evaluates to -0.7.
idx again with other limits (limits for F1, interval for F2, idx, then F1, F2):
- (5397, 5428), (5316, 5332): 0.5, 2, 2.3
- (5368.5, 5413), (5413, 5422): 1.1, 1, 2.5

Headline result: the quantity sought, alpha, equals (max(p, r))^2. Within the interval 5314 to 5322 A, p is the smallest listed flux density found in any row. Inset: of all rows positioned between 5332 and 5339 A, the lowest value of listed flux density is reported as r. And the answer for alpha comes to 550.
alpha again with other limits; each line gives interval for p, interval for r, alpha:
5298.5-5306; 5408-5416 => 457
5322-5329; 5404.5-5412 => 560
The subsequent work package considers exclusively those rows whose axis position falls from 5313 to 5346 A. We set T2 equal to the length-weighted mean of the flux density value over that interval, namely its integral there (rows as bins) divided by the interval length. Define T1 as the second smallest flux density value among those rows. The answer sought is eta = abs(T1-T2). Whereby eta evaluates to 2.0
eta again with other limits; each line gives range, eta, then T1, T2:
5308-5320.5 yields 1.5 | 22.59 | 24.1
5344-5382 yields 2.8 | 21.36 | 24.1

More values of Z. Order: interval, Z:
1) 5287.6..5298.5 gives 5288.17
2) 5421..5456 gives 5421.32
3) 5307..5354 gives 5348.17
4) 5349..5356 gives 5349.40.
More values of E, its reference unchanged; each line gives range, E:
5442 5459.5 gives 5442.59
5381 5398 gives 5381.53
